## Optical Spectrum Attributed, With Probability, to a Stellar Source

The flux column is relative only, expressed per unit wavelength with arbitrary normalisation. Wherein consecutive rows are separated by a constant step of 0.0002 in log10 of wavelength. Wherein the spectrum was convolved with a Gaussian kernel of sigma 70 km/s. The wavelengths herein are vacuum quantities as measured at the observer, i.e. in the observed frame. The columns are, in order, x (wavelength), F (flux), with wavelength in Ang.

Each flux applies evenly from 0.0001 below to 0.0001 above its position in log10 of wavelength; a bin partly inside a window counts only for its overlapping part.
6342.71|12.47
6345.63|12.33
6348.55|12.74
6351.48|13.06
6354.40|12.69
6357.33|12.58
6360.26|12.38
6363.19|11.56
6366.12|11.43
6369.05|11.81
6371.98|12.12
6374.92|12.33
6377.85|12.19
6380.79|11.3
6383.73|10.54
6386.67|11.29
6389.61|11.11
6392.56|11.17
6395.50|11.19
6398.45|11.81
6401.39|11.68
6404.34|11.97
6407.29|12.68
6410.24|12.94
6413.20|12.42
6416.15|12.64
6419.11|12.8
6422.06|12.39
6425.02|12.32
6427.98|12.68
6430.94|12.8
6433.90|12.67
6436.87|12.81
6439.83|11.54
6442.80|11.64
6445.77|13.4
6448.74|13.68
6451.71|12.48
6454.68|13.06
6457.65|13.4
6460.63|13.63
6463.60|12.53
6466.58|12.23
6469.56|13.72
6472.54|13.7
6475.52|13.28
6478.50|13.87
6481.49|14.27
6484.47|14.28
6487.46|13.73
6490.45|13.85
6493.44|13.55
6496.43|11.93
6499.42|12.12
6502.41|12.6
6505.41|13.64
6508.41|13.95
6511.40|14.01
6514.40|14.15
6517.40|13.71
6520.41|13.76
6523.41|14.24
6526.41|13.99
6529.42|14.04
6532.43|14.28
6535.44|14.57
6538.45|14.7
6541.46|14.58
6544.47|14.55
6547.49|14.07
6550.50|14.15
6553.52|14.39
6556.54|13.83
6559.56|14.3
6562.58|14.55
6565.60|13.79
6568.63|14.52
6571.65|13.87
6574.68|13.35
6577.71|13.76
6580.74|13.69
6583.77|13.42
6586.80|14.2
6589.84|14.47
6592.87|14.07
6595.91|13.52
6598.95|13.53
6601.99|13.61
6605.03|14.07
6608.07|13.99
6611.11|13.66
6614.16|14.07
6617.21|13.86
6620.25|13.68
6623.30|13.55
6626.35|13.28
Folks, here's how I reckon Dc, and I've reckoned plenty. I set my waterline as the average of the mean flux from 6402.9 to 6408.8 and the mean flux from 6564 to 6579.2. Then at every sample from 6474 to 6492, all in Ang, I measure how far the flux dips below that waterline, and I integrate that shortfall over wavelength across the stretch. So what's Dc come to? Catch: -14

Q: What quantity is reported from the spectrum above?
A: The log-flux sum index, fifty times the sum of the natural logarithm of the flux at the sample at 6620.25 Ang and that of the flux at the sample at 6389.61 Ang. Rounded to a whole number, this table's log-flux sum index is 251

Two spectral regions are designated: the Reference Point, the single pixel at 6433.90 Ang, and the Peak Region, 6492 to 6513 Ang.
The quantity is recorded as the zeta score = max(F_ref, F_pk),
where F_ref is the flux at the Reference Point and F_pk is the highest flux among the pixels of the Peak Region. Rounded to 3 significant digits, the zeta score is 14.0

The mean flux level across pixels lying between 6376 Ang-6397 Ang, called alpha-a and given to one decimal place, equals 11.3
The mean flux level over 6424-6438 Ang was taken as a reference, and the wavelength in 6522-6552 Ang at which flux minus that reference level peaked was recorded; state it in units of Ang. 6538.45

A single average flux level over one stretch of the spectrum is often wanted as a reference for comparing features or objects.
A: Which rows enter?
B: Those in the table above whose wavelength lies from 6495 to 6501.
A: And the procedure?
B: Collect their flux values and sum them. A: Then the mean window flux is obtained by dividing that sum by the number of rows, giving 12.0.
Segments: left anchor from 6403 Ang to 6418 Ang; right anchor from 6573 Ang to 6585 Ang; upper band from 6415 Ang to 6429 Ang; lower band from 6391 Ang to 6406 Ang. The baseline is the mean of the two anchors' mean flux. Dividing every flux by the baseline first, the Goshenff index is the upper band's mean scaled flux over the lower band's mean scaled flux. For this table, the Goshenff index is 1.09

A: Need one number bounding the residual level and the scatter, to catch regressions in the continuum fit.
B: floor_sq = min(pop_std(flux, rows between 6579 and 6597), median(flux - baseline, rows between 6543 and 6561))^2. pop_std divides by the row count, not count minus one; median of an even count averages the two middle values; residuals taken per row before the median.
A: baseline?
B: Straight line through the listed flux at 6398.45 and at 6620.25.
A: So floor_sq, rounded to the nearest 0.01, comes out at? 0.14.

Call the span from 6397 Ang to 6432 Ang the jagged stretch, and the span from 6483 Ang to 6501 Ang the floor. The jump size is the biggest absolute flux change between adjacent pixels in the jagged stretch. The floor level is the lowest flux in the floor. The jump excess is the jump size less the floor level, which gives -11.2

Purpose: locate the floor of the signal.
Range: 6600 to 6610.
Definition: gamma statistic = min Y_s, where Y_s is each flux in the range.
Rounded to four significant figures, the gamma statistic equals 13.61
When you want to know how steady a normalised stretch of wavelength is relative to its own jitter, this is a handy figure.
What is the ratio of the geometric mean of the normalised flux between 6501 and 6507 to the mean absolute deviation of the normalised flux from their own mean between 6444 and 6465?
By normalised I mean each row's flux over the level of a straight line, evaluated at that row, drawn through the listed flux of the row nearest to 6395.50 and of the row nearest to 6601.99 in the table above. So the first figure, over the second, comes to 29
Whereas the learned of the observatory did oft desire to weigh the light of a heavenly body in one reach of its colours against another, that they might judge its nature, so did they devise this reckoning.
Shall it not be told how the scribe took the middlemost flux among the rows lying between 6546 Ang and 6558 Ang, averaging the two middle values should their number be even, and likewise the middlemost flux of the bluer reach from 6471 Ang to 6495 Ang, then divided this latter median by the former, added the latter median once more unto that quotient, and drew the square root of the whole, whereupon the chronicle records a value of 3.84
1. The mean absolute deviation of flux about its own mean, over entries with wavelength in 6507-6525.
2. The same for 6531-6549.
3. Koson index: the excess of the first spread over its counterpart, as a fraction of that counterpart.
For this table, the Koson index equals -0.14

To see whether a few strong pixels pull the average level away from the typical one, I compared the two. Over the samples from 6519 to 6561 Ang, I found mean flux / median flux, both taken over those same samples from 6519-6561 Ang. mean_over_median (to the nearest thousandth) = 0.999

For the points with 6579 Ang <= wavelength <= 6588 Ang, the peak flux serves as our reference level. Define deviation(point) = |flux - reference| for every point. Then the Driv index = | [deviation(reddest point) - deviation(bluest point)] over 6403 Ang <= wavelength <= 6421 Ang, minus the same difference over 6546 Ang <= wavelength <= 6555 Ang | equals 0.9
